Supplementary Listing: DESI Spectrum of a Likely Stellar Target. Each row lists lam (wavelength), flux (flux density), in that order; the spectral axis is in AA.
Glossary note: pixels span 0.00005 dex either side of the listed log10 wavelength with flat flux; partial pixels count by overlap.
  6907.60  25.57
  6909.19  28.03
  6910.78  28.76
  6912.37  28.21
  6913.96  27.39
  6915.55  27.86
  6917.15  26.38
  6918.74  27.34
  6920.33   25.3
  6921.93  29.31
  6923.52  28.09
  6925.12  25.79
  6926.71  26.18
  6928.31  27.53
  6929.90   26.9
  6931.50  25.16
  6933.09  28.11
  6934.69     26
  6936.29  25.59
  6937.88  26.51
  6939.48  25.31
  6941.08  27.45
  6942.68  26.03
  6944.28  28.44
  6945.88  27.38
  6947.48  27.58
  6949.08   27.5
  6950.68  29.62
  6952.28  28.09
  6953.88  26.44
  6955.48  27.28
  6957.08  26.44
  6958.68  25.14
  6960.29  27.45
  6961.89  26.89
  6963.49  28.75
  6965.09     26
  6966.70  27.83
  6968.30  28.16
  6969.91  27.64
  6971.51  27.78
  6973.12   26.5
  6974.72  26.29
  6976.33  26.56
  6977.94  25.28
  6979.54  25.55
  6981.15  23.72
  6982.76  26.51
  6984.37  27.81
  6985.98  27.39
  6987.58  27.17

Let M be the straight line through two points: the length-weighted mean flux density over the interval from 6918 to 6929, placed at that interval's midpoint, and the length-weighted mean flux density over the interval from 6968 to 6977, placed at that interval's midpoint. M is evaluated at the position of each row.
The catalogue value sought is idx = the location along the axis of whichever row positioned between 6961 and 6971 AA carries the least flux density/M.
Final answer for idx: 6965.09 AA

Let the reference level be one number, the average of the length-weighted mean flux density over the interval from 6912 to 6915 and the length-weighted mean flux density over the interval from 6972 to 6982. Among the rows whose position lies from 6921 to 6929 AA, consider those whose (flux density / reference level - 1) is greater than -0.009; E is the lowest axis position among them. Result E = 6921.93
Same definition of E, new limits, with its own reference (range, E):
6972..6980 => 6976.33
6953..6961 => 6955.48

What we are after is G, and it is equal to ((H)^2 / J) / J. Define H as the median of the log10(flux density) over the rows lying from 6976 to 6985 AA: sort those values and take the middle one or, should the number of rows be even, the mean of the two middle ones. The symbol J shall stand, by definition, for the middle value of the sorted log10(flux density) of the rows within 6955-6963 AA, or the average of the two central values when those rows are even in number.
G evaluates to 0.98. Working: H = 1.42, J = 1.43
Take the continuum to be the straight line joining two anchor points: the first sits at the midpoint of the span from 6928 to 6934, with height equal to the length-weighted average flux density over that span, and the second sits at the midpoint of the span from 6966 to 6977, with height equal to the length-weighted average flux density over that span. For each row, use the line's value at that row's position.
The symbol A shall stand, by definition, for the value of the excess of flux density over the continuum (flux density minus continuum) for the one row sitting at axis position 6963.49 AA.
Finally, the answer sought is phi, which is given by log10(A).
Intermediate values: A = 1.6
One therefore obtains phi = 0.20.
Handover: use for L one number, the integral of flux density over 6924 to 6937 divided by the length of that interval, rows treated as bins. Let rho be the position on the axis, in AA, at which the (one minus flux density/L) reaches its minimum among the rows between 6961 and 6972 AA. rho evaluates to 6963.49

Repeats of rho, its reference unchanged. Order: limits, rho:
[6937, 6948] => 6944.28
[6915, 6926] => 6921.93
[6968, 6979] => 6968.30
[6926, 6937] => 6933.09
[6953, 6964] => 6963.49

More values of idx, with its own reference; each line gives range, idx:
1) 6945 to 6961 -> 6958.68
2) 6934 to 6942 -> 6939.48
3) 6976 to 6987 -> 6981.15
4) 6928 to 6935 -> 6931.50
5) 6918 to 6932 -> 6931.50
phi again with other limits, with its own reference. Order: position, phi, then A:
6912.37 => 0.18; 1.5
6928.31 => -0.17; 0.7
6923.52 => 0.11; 1.3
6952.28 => 0.01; 1.0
